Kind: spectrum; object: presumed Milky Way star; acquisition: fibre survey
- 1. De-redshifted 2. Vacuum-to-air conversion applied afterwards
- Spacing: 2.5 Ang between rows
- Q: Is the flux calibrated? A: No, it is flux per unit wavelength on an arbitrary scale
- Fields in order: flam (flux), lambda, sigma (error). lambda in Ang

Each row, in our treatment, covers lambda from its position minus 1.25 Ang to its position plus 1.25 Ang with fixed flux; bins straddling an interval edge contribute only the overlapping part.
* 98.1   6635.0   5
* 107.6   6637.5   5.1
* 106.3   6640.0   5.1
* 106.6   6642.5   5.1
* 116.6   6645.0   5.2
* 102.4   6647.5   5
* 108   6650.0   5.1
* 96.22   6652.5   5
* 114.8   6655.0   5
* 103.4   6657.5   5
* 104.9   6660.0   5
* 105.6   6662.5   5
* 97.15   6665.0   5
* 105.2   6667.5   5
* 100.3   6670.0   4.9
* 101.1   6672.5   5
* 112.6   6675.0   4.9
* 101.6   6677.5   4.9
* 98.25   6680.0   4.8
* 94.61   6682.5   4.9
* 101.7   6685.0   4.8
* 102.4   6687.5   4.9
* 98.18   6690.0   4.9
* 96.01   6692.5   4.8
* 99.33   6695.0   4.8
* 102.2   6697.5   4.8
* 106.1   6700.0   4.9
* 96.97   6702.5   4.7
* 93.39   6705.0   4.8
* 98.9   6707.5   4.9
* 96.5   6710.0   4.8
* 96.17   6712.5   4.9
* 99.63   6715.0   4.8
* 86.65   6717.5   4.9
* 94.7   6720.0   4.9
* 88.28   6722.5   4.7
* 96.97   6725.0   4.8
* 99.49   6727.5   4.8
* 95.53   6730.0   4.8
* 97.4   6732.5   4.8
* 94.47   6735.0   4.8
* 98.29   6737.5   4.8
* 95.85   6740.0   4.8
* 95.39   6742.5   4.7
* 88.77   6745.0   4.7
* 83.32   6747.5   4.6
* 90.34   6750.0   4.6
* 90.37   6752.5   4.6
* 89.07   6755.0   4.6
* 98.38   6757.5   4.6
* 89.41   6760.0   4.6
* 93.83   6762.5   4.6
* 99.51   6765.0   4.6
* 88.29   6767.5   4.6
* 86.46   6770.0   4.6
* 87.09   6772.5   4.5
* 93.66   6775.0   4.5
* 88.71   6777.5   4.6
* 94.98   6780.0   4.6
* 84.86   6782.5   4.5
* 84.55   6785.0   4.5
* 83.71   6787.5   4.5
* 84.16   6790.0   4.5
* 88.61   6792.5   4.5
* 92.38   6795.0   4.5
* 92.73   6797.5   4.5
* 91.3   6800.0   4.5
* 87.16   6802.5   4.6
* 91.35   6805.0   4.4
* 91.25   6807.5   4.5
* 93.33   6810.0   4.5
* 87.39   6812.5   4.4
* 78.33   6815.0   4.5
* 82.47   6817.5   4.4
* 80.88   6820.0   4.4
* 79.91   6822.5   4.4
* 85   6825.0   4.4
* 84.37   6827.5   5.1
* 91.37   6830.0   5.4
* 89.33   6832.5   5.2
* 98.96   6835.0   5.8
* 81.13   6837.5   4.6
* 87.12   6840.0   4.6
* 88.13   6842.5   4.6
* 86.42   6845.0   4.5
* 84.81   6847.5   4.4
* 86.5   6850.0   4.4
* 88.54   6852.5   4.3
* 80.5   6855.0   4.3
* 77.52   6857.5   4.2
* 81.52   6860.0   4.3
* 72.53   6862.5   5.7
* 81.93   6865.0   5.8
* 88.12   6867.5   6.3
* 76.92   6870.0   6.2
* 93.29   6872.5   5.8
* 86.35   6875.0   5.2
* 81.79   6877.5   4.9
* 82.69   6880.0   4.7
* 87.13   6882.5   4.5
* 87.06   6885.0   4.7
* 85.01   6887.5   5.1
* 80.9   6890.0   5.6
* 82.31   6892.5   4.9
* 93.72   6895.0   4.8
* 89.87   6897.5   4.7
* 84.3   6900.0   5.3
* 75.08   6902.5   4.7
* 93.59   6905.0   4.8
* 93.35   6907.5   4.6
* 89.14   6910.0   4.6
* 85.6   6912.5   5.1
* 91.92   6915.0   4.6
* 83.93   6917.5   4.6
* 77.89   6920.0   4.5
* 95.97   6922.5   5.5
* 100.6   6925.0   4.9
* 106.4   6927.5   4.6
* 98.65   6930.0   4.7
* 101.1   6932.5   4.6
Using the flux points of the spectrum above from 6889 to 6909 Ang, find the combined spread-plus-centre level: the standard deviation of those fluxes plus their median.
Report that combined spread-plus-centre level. 94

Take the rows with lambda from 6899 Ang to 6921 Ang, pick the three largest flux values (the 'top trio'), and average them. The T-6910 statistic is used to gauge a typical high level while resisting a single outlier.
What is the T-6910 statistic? 93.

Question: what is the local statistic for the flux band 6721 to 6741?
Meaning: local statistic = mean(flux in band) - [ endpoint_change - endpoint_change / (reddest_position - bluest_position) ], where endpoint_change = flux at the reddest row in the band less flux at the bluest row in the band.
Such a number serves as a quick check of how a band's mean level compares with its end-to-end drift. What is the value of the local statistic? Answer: 89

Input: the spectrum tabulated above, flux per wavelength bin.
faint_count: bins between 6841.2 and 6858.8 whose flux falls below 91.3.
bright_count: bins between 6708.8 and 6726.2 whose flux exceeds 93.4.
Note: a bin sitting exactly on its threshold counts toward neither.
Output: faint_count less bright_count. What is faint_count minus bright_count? 2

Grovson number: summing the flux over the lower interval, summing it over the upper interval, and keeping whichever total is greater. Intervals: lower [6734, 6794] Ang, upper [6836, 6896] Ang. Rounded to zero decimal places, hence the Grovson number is 2172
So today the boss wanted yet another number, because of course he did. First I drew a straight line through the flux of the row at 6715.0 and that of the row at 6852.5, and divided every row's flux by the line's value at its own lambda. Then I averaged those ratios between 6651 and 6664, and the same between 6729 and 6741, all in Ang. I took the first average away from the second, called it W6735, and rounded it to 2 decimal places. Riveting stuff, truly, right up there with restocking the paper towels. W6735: -0.02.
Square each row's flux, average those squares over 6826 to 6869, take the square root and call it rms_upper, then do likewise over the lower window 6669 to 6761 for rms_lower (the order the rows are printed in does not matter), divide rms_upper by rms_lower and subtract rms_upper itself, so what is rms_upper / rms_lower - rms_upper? -84.5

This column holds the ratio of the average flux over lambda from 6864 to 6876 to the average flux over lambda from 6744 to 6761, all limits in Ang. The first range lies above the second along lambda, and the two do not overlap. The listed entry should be 0.949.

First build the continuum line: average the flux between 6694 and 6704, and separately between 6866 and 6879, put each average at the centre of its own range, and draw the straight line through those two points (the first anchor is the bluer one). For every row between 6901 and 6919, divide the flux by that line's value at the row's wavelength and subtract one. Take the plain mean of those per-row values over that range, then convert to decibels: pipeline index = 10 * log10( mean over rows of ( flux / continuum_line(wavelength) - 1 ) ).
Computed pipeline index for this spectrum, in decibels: -12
